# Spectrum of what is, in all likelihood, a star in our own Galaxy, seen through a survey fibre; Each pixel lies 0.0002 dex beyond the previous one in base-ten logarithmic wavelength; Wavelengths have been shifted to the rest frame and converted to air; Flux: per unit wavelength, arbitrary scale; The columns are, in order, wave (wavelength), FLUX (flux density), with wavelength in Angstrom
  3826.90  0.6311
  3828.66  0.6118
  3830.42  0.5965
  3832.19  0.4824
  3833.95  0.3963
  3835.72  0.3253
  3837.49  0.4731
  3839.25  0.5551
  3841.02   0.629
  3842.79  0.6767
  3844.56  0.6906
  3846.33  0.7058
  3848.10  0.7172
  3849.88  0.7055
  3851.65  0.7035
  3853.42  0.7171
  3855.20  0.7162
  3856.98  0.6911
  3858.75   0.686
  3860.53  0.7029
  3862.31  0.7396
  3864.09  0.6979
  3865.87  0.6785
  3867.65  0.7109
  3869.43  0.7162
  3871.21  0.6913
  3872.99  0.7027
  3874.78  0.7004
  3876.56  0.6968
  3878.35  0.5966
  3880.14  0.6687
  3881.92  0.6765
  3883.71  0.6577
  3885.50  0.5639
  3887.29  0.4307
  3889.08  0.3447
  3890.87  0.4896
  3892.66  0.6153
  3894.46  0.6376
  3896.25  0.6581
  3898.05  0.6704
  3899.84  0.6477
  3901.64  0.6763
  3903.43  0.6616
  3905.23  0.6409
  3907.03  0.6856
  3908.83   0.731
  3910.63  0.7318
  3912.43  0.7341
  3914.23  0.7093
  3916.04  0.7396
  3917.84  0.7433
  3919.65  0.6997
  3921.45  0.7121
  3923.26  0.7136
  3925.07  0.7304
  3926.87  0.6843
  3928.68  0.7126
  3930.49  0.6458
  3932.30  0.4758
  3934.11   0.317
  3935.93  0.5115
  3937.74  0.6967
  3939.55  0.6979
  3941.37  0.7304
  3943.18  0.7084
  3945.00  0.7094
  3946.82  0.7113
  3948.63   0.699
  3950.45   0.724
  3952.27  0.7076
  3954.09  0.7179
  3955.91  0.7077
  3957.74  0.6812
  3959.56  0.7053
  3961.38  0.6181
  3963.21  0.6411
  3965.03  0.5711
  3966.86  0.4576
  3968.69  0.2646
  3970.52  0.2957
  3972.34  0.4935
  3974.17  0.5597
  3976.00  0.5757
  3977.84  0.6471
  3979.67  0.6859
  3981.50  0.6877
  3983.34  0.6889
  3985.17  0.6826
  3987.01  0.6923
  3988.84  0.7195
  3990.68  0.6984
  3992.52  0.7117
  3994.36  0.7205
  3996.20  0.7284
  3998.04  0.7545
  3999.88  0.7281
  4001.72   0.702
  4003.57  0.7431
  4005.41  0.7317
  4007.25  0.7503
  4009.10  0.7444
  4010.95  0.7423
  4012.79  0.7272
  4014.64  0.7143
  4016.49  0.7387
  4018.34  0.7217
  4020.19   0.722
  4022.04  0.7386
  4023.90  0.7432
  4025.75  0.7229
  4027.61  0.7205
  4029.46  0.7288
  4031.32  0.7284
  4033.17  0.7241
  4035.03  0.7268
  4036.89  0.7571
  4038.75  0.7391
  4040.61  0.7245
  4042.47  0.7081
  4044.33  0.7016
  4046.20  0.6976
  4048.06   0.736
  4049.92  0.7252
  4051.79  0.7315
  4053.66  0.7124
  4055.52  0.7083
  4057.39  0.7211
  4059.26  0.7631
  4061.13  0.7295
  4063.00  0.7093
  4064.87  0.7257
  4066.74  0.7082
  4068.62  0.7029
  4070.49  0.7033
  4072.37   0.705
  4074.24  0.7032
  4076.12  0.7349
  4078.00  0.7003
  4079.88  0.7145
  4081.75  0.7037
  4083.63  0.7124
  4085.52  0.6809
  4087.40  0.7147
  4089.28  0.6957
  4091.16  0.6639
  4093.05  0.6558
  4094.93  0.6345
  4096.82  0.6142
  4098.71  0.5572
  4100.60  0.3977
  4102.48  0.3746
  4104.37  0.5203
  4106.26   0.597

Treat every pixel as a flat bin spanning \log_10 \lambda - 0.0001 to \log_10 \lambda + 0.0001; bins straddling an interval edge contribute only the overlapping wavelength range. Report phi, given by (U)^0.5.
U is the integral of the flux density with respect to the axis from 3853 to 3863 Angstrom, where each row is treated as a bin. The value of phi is 2.66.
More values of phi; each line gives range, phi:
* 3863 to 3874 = 2.78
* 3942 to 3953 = 2.80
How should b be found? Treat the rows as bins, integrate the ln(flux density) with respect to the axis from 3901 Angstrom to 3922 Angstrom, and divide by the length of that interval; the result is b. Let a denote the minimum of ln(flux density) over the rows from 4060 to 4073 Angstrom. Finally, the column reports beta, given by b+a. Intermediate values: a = -0.35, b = -0.35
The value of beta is -0.7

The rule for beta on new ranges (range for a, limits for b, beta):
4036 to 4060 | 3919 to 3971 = -0.9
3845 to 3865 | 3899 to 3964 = -0.8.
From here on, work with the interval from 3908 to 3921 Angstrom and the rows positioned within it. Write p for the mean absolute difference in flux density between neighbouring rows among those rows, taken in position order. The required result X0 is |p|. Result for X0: 0.018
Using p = 0.018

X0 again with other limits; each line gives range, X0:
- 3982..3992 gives 0.016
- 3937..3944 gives 0.019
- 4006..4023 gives 0.012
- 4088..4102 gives 0.050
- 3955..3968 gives 0.057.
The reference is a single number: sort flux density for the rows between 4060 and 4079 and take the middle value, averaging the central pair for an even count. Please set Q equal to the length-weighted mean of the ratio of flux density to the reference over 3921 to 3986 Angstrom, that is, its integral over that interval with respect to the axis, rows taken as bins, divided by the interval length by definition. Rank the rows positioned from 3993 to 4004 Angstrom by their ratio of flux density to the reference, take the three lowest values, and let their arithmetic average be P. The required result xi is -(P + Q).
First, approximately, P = 1.0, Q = 0.89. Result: -1.90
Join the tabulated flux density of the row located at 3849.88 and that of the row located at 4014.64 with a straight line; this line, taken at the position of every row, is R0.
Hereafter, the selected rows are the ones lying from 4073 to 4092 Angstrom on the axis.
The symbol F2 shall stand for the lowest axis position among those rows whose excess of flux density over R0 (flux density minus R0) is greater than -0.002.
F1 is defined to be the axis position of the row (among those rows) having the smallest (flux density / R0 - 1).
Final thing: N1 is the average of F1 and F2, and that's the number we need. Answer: 4083.6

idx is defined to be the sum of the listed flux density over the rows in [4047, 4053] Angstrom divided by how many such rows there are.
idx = 0.731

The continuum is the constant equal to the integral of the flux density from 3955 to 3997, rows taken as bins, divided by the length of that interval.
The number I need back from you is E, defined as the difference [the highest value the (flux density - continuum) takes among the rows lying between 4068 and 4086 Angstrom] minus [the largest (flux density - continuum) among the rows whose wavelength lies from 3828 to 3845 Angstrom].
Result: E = 0.04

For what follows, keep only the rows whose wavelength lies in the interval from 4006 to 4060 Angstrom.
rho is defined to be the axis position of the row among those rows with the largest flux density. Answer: 4059.26 Angstrom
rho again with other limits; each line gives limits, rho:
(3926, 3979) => 3941.37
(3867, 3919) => 3917.84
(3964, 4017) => 3998.04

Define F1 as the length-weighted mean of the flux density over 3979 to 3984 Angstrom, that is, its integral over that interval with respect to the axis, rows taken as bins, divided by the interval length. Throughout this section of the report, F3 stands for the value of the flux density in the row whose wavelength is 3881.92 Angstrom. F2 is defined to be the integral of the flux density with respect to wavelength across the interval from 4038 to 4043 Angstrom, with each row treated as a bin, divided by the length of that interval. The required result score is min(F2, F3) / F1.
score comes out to 0.98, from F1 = 0.687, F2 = 0.72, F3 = 0.6765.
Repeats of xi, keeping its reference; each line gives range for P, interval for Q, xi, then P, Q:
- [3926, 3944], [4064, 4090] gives -1.62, 0.6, 1.00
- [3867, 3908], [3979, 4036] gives -1.62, 0.6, 1.02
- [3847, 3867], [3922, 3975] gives -1.84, 1.0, 0.87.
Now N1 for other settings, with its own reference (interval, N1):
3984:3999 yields 3987.0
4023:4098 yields 4060.4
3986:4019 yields 3987.9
